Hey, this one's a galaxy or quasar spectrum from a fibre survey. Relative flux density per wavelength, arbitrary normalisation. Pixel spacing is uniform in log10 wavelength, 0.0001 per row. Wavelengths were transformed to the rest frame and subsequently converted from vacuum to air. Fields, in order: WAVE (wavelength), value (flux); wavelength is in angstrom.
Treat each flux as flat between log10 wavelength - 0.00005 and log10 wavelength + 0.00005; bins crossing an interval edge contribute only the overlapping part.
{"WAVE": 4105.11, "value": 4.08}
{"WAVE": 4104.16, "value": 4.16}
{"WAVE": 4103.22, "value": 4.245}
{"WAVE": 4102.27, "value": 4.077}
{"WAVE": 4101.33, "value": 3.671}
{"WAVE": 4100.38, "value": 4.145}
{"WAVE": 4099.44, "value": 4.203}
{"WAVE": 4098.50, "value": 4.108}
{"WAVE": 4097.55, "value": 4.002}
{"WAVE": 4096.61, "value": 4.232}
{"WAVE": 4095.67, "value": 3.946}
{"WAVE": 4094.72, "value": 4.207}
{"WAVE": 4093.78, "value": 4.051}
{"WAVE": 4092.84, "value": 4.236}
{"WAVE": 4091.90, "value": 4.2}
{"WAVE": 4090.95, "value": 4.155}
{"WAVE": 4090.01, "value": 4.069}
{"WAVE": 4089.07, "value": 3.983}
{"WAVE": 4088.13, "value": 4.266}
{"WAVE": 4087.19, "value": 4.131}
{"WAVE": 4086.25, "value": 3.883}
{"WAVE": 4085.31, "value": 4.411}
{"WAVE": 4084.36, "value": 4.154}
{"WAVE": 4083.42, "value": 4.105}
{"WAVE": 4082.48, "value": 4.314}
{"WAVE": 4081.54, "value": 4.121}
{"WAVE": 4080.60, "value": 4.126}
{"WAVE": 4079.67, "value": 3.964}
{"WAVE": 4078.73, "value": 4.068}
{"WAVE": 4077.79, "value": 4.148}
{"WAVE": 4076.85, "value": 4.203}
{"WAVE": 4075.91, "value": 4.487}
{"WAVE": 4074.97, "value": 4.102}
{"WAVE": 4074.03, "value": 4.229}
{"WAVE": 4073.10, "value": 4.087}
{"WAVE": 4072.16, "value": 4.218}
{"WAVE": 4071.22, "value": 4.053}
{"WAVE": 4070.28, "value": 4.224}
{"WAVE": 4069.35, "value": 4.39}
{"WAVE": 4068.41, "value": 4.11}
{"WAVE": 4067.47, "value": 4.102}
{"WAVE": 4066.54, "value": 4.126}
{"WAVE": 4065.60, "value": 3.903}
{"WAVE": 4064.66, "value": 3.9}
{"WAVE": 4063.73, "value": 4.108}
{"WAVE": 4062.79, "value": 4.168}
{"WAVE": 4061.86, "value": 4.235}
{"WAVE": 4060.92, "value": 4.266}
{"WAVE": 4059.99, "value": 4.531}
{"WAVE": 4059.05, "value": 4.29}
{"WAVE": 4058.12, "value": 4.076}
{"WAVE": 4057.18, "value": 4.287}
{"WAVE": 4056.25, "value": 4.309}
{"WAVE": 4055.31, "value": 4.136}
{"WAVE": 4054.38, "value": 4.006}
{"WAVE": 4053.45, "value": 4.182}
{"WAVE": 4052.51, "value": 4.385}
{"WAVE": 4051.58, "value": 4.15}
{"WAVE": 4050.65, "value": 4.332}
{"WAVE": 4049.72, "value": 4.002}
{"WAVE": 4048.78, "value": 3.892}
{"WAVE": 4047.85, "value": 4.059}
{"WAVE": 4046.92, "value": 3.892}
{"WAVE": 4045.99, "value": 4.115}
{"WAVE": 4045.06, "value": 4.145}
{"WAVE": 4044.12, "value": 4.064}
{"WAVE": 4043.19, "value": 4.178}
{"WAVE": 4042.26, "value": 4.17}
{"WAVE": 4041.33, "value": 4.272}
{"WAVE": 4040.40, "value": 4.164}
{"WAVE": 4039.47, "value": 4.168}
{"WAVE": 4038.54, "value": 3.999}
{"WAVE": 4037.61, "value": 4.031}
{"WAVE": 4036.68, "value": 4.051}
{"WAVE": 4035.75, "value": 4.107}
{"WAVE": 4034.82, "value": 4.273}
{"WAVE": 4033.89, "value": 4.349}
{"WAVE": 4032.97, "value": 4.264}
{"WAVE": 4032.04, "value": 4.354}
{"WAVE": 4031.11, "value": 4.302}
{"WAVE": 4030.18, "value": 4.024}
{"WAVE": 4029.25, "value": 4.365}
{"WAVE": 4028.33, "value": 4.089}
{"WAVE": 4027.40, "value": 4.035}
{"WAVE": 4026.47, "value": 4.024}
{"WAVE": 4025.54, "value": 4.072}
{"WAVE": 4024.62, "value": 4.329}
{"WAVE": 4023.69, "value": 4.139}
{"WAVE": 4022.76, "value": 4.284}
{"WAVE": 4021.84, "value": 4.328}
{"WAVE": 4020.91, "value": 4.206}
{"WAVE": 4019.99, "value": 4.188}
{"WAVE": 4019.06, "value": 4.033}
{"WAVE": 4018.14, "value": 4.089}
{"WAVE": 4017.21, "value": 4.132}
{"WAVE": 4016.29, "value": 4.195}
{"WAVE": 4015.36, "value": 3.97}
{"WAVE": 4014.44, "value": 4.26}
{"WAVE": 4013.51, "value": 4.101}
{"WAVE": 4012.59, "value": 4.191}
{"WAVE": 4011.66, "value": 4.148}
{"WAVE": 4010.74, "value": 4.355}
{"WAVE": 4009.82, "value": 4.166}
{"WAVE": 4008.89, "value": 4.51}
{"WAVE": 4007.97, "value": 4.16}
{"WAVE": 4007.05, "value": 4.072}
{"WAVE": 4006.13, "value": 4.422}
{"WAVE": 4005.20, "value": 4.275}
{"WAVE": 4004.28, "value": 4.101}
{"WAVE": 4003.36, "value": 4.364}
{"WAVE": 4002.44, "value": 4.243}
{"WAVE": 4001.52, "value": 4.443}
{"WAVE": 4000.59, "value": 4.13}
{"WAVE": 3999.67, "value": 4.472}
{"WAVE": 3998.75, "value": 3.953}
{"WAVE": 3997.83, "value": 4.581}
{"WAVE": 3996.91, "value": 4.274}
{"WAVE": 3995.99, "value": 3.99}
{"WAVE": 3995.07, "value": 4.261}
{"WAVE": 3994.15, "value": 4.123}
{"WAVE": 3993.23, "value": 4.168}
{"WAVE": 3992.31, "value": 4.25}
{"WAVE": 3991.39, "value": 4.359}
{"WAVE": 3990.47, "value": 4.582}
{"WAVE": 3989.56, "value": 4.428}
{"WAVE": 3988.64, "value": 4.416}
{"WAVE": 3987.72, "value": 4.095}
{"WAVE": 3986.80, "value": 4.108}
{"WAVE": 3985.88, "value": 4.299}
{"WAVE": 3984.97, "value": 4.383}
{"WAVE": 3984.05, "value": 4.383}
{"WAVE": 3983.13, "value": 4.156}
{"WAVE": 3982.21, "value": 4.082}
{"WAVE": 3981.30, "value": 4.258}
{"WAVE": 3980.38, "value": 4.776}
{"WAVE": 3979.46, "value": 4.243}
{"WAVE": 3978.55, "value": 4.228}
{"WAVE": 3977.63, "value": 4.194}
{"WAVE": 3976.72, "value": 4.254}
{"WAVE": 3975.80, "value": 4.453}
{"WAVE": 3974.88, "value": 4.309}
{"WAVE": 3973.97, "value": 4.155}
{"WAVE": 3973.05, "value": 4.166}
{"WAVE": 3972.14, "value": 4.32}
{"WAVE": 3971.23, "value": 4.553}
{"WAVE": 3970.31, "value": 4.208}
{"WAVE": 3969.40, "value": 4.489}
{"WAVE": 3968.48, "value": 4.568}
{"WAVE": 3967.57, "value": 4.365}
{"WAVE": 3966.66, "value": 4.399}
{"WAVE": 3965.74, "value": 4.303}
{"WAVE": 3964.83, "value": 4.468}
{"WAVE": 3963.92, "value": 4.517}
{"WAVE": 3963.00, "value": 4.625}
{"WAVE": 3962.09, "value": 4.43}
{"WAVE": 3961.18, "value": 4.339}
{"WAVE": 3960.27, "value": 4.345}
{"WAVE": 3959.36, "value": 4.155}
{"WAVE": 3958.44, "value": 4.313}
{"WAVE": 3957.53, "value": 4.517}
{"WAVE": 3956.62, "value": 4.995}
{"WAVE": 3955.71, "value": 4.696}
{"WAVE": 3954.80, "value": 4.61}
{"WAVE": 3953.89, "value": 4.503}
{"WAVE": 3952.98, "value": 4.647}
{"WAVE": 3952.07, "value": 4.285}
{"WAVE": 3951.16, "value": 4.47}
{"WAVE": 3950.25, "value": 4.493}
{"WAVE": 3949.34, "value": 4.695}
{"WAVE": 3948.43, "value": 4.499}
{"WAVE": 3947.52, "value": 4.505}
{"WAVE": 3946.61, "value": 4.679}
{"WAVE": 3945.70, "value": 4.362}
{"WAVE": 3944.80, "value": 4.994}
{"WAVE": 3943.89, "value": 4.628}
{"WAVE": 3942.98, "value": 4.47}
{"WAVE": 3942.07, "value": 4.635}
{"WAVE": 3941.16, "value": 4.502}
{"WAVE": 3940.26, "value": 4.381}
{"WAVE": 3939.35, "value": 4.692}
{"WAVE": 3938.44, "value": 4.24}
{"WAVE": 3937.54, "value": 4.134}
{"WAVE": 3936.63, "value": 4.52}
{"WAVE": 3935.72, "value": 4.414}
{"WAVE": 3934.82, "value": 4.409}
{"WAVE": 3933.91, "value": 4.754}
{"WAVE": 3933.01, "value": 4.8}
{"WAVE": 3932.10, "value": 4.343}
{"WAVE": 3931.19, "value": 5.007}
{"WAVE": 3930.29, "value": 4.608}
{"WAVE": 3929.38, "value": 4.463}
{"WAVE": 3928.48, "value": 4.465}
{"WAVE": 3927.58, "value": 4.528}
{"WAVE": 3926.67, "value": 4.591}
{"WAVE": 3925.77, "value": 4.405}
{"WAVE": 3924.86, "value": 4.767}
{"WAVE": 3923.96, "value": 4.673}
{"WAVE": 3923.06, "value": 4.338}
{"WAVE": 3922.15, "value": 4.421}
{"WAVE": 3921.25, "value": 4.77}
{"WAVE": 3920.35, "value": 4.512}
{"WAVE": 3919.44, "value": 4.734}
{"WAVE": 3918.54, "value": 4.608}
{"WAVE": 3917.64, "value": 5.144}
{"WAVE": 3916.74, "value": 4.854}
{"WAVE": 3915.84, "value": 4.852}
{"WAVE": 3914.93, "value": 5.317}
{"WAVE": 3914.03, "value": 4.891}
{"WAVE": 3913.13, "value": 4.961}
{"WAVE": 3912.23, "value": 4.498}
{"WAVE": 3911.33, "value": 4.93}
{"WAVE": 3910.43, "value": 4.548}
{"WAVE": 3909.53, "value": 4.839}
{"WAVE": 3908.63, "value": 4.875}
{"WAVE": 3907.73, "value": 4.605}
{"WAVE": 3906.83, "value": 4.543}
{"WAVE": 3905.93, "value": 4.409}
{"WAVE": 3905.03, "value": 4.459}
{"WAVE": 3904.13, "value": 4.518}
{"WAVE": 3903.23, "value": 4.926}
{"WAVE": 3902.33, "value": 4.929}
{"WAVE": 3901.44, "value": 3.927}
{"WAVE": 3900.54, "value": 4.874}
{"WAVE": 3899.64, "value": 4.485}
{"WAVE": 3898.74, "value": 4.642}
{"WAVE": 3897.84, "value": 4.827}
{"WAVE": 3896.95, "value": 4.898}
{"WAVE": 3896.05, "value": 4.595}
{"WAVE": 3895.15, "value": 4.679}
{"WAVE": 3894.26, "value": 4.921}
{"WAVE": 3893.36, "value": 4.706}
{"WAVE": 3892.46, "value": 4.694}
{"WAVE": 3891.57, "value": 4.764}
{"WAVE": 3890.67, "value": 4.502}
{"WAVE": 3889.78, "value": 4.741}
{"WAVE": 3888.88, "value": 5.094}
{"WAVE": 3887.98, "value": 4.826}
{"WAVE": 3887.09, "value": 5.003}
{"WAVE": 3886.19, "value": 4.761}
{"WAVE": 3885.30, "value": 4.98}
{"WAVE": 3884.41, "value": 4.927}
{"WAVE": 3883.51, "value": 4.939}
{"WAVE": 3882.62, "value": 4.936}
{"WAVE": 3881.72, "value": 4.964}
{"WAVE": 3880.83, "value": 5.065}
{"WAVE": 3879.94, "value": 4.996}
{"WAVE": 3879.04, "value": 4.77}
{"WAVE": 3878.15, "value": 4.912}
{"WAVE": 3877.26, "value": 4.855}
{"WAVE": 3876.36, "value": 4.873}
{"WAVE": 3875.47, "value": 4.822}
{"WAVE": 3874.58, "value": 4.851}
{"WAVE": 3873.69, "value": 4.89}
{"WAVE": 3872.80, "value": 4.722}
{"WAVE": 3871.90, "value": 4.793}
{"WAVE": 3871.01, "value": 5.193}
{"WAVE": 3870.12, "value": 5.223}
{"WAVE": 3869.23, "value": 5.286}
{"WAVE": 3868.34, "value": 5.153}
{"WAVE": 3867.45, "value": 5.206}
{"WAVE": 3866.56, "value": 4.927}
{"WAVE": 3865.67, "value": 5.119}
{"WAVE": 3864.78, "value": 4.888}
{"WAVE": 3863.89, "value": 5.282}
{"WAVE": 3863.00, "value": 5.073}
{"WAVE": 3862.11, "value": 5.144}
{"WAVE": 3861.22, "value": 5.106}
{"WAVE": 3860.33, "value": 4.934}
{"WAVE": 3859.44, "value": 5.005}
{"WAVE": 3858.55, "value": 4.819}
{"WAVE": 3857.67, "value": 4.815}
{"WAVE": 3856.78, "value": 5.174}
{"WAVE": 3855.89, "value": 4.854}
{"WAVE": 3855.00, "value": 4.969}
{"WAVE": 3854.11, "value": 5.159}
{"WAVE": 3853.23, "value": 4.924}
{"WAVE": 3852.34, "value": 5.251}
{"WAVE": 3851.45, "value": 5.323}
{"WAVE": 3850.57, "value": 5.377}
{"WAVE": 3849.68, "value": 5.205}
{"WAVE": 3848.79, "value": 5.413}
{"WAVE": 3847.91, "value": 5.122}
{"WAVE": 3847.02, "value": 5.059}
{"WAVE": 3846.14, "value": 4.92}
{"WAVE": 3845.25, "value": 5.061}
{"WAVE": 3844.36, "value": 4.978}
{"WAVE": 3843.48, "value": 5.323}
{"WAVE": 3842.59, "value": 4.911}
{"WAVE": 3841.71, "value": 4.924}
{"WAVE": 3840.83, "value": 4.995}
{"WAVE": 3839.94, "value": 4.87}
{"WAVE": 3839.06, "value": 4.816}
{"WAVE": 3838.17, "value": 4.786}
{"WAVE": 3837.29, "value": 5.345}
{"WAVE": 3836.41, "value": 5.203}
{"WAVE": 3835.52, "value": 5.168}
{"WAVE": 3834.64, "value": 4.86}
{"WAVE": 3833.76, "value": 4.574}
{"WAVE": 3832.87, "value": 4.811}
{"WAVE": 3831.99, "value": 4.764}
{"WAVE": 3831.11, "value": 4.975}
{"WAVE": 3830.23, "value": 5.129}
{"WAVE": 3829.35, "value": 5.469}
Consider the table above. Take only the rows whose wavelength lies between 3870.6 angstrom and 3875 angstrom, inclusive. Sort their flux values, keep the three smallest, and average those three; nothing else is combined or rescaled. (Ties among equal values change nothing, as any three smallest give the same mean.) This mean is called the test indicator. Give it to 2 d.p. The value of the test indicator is 4.79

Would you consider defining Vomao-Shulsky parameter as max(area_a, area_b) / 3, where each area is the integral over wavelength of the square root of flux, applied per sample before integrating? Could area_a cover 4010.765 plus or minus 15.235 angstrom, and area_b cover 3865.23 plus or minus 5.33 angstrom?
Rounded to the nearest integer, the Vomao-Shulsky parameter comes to 21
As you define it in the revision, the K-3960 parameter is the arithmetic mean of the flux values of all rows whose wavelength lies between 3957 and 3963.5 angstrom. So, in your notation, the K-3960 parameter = 4.39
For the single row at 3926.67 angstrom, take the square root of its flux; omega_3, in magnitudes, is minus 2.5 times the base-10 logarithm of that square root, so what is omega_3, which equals -0.827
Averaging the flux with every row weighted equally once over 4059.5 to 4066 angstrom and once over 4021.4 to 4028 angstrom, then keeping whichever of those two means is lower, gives 4.16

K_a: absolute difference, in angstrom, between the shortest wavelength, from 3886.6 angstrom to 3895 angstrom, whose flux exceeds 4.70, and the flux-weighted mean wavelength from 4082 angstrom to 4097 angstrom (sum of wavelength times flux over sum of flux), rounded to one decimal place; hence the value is 202.4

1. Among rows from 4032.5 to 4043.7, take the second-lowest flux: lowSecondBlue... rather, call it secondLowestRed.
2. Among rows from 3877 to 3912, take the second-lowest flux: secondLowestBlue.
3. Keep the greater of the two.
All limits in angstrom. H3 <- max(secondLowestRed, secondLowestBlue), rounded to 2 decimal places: 4.41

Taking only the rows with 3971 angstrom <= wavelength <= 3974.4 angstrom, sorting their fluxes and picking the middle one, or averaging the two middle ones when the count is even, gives 4.24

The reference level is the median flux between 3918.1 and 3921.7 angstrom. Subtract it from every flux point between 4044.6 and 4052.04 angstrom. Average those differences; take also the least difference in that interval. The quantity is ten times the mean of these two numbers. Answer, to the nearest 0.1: -6.9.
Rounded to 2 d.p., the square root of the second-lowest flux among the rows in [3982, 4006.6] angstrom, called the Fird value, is 2.00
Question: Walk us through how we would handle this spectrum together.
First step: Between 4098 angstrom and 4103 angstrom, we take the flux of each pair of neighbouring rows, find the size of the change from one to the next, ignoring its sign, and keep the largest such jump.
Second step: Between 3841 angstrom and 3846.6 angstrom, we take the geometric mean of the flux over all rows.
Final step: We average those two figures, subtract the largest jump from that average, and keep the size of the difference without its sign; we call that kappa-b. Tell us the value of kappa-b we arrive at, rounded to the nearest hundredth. 2.27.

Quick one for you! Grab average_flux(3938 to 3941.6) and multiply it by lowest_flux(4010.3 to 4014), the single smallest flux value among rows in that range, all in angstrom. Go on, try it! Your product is 18.3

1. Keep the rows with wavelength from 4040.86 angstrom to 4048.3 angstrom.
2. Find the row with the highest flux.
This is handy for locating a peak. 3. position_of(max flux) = 4041.33 angstrom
